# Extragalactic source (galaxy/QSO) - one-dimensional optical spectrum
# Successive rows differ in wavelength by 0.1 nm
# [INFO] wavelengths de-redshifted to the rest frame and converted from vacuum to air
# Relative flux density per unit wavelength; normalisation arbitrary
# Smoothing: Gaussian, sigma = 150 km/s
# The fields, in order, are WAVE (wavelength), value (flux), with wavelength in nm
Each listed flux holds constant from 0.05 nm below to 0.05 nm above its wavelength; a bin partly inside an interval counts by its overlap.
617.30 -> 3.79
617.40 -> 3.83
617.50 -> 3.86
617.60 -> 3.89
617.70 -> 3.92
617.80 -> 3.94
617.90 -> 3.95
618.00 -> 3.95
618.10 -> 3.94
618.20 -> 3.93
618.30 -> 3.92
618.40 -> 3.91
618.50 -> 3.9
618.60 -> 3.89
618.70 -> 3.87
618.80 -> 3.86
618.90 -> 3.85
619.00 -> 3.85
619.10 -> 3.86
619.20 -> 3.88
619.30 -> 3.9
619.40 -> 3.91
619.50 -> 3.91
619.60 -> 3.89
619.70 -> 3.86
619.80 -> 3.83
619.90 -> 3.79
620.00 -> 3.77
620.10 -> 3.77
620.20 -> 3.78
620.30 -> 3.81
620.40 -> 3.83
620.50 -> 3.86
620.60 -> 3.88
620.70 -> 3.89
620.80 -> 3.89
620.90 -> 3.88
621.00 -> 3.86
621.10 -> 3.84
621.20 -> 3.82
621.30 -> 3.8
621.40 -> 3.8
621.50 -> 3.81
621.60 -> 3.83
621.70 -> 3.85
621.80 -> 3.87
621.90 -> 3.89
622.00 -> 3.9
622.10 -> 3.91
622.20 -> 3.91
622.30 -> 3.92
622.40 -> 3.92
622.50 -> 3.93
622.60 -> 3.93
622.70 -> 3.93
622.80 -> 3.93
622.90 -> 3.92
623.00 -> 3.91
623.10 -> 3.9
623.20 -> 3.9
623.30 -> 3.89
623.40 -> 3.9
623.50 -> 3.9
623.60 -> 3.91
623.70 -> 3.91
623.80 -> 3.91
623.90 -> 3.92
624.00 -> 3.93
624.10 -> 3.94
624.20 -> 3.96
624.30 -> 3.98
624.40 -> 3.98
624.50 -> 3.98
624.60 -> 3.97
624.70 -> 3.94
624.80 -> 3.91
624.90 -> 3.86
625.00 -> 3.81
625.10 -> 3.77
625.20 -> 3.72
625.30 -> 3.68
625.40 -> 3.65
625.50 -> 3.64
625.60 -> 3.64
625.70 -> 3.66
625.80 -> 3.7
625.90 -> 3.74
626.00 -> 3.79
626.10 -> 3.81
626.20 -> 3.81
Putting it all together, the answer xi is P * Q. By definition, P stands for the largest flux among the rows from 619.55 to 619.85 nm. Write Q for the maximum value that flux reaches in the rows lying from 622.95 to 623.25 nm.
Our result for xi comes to 15.2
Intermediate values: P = 3.89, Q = 3.91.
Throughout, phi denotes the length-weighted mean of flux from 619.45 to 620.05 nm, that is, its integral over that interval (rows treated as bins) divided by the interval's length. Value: 3.84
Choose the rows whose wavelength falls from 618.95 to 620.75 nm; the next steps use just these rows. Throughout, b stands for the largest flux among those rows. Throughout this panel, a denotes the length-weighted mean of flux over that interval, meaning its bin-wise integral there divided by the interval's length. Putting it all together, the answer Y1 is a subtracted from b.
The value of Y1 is 0.062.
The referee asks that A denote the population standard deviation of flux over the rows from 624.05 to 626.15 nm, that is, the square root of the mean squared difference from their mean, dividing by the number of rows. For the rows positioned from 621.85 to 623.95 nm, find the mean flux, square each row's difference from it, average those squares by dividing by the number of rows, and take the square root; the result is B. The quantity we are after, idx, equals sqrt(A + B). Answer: 0.37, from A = 0.13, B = 0.012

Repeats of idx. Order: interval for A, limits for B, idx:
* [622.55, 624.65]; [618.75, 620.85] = 0.27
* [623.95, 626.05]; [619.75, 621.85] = 0.41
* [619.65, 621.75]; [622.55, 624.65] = 0.26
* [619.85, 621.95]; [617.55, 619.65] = 0.27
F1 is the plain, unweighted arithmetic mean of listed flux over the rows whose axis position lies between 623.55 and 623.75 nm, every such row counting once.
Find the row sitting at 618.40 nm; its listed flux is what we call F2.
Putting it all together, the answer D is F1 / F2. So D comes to 1.00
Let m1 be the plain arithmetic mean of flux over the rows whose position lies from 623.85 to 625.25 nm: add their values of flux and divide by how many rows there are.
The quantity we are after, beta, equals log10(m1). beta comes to 0.592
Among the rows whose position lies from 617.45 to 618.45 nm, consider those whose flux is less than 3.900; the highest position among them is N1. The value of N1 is 617.60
